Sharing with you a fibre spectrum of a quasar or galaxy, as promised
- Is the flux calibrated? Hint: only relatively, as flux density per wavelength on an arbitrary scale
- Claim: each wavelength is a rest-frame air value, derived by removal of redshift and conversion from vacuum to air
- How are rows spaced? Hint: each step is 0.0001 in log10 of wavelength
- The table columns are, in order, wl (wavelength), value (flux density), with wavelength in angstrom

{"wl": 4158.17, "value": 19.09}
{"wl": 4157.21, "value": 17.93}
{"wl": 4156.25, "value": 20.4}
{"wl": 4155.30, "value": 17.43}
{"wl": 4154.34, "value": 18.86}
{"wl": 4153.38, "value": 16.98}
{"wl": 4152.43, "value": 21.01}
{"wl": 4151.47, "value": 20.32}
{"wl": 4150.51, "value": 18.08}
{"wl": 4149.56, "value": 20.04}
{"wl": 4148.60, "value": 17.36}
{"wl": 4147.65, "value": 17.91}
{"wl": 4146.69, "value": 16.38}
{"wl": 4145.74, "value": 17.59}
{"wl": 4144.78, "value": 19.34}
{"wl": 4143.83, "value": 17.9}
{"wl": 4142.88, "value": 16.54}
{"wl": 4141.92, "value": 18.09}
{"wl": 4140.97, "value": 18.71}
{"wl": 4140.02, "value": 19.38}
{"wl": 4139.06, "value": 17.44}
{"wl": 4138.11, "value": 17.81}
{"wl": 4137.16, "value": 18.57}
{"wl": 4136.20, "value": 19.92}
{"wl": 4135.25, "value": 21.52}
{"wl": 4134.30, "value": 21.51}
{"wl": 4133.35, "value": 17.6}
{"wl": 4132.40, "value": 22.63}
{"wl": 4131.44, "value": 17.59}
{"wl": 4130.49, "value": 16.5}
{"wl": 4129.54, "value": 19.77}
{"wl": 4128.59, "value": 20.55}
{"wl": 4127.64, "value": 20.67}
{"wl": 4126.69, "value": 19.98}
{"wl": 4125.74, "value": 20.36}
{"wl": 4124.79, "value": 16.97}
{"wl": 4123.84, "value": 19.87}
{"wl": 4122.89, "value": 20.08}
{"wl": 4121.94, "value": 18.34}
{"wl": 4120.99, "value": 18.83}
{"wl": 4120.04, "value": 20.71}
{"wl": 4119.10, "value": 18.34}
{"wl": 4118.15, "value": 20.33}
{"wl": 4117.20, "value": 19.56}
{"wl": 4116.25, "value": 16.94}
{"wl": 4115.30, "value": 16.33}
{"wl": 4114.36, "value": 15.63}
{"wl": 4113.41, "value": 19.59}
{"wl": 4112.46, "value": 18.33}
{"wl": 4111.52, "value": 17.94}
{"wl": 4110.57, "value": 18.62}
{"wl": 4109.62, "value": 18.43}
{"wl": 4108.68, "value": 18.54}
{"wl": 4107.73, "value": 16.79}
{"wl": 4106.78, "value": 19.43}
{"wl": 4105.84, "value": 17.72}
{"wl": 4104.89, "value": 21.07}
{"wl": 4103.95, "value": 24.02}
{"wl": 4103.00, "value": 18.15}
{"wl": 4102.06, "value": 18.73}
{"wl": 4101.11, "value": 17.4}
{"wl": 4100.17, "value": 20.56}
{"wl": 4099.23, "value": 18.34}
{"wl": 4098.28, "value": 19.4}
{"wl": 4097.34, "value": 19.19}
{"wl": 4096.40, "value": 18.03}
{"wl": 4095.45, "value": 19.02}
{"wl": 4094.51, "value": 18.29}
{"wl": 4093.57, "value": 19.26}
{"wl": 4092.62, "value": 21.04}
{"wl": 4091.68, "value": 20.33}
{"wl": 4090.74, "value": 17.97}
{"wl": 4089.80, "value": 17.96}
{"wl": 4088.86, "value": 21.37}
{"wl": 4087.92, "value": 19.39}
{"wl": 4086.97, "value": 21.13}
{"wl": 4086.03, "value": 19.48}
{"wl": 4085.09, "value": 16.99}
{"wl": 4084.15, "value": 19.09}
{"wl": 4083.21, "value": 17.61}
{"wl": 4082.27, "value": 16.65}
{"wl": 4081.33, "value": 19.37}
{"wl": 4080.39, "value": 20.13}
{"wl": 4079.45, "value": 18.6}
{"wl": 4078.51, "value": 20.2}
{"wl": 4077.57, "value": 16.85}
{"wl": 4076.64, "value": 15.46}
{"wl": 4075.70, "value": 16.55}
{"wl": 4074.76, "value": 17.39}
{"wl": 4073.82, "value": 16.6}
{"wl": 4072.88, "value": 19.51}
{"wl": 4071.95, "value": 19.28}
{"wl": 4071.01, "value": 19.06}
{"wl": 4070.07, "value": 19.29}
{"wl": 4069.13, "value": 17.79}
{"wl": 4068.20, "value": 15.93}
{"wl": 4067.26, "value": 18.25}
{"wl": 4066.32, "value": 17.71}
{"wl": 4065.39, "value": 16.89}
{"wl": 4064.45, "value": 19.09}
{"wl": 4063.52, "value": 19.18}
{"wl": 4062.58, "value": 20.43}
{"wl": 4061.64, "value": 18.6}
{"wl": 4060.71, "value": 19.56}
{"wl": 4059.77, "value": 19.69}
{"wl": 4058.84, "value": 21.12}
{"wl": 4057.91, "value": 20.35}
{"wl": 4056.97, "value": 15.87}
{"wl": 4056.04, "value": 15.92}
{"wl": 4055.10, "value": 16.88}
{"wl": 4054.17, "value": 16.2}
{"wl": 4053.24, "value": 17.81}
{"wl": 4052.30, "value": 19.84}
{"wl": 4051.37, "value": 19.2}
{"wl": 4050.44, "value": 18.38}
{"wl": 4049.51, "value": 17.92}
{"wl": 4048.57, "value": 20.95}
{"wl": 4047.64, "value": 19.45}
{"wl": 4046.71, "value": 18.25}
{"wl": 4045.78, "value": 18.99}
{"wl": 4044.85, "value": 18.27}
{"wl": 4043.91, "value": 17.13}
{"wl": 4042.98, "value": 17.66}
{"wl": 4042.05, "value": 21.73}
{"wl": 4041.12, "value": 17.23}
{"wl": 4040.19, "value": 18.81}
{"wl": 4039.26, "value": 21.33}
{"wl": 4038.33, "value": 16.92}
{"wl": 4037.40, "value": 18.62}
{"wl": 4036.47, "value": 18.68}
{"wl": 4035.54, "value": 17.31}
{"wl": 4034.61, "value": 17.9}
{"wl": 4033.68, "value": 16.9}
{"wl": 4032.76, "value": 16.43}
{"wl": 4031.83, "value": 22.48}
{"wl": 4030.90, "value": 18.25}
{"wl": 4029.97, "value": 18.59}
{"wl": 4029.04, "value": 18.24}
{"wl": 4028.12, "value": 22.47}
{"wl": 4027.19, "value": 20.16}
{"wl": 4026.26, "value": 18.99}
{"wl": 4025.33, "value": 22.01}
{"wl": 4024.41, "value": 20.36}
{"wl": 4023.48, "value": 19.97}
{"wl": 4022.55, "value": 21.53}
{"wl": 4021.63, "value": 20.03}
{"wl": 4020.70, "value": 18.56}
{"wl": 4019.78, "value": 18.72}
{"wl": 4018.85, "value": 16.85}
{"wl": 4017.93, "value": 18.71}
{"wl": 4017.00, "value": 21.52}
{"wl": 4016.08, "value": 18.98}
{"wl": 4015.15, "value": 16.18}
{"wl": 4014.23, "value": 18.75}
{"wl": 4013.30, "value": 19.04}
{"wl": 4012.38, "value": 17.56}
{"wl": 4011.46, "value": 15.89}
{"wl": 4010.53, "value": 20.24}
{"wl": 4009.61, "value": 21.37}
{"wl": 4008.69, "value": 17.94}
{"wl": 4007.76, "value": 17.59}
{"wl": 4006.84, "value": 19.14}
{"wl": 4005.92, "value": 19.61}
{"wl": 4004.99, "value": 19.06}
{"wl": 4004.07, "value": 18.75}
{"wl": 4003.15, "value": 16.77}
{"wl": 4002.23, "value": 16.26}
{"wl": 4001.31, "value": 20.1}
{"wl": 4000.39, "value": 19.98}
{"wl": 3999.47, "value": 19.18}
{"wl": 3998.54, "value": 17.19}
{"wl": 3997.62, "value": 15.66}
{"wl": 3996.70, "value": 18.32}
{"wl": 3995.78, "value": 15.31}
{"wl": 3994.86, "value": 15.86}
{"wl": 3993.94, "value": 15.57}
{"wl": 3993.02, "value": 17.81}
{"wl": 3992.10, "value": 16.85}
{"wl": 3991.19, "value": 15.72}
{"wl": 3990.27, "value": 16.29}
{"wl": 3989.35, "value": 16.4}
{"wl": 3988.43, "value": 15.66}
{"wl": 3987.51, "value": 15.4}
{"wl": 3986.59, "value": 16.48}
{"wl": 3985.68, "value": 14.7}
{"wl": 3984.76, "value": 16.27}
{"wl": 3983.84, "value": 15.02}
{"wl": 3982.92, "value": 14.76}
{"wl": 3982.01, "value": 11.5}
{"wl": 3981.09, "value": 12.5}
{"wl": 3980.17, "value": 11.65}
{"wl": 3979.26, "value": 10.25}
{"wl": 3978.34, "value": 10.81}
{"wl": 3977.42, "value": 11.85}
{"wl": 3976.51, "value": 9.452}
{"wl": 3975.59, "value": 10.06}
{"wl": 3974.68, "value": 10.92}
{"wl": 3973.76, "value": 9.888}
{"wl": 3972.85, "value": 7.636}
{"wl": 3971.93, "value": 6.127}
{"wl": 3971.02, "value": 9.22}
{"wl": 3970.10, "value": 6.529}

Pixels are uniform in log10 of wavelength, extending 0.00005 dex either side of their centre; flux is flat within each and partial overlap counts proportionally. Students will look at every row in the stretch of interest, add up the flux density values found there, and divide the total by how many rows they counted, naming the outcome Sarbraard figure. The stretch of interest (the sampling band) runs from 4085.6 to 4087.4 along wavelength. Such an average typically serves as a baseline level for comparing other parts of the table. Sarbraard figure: 20.3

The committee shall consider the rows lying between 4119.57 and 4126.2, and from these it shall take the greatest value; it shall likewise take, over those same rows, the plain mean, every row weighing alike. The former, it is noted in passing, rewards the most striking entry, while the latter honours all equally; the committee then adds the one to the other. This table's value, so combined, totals 40.0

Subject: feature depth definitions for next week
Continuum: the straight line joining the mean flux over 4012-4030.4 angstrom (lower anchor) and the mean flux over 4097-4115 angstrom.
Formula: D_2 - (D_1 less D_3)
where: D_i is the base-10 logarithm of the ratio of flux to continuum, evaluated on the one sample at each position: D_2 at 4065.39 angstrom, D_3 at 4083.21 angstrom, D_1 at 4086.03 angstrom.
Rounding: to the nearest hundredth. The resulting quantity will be -0.10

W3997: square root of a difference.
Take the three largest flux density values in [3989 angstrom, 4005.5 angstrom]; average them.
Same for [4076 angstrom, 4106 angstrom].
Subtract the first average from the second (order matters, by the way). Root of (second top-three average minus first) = 1.6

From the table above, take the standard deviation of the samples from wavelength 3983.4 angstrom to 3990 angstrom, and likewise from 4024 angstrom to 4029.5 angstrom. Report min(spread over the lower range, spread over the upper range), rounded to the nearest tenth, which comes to 0.7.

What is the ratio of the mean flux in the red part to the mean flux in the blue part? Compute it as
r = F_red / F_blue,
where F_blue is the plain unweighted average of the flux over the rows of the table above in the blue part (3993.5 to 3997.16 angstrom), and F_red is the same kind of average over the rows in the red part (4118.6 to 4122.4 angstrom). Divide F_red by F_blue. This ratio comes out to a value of 1.2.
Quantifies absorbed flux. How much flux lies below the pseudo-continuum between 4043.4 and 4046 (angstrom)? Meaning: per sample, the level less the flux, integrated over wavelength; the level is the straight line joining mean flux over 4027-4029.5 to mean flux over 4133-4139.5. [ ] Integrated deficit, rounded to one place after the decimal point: 5.6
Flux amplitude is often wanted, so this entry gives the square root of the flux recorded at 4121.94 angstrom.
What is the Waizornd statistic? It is 4.28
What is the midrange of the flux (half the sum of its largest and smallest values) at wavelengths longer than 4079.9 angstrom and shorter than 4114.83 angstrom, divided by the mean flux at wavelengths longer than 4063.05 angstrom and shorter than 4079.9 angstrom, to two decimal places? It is 1.10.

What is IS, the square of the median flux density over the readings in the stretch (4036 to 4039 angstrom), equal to 347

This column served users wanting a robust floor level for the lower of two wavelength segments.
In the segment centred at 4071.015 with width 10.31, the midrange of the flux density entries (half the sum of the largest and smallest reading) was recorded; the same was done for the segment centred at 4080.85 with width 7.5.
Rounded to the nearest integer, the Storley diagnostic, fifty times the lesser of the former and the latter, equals 886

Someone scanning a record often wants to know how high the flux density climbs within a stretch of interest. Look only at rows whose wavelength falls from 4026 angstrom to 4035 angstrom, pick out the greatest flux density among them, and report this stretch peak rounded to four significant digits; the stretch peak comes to 22.48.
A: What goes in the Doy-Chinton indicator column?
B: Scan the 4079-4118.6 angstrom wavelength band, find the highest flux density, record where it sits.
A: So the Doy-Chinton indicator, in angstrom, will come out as 4103.95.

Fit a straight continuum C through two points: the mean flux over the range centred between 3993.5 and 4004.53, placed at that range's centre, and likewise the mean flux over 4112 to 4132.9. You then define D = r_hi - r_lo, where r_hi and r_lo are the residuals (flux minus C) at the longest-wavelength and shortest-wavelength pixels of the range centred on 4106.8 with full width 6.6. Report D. -5.7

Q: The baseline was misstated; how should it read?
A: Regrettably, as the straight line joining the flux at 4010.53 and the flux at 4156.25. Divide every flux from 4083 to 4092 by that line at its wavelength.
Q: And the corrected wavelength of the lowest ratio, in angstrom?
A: 4085.09 angstrom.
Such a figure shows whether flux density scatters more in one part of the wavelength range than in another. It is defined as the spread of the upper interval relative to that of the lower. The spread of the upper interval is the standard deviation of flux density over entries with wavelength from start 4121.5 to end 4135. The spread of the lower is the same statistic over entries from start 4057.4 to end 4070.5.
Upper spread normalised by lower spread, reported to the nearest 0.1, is 1.3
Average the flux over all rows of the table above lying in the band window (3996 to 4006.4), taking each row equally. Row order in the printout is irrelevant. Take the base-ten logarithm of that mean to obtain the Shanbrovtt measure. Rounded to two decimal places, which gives 1.26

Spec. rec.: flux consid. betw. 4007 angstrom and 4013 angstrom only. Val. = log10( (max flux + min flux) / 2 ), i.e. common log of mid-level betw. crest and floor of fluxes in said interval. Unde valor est 1.27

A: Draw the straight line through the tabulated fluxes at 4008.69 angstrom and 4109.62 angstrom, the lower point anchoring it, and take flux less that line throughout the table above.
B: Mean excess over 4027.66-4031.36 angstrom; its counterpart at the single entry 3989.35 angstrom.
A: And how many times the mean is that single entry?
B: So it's -1.1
